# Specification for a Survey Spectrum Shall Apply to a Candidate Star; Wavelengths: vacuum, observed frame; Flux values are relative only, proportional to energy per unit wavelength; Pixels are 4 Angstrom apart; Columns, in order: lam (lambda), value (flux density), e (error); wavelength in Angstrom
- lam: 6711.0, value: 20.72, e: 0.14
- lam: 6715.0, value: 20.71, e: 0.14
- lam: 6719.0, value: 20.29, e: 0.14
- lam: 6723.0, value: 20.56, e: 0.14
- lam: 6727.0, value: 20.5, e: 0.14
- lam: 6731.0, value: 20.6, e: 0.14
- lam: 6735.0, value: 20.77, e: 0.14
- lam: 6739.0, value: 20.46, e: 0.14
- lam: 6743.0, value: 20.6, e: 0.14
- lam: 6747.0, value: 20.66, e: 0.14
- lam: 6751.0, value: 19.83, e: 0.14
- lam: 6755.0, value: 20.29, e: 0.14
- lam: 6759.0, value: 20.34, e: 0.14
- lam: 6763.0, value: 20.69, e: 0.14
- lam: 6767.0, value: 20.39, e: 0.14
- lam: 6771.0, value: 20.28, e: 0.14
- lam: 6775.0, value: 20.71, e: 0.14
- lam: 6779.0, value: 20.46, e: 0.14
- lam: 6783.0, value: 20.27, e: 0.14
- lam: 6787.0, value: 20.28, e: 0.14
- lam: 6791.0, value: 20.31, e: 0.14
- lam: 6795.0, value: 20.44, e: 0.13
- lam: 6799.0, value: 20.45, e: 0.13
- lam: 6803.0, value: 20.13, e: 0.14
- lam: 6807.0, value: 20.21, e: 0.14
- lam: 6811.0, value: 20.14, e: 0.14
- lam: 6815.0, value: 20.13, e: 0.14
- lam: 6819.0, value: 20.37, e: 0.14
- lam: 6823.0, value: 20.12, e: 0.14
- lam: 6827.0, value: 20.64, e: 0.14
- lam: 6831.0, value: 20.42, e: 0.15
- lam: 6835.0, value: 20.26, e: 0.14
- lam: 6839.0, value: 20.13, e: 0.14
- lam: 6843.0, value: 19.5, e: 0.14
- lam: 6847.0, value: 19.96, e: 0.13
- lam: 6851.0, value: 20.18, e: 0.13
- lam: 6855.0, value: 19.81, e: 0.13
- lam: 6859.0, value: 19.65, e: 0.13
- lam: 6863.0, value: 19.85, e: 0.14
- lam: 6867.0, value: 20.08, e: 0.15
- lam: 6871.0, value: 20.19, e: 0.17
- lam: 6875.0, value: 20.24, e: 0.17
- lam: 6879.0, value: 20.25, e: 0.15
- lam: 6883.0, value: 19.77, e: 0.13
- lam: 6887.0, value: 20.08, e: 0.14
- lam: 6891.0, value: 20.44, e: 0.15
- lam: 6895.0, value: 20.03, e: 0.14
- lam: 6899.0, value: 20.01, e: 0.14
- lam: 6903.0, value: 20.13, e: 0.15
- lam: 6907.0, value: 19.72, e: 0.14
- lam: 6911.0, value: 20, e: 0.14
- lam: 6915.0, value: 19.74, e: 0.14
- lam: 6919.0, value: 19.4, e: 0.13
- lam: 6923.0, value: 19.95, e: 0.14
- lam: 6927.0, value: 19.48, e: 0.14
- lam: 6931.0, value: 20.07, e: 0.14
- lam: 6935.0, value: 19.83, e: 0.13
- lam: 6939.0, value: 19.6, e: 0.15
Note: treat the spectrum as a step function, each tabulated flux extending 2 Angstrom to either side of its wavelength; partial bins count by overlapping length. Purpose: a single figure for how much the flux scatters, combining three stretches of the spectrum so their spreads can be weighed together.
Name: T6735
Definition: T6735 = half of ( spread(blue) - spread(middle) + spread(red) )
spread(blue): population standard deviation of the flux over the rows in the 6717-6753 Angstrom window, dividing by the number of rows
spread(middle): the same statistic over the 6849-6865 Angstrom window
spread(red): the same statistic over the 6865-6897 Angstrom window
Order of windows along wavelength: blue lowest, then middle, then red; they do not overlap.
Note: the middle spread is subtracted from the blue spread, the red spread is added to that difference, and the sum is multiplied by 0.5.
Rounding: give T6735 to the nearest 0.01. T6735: 0.13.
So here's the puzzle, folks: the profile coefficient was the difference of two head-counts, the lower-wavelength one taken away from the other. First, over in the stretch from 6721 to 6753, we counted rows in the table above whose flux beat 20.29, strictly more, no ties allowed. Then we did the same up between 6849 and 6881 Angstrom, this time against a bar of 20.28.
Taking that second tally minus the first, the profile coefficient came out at -7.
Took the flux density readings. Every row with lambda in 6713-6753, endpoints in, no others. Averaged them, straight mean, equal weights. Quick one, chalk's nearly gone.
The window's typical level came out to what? 20.50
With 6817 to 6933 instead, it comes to 20.02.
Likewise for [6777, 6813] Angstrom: 20.30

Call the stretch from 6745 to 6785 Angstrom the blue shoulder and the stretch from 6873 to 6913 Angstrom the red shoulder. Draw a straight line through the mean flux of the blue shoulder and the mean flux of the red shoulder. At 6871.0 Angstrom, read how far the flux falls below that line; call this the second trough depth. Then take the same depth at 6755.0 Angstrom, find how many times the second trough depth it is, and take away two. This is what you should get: -3.90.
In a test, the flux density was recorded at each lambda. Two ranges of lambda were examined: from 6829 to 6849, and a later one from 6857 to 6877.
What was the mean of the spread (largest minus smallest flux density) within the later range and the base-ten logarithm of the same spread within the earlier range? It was 0.28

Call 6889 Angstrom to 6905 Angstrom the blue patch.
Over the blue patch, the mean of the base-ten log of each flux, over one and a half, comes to 0.870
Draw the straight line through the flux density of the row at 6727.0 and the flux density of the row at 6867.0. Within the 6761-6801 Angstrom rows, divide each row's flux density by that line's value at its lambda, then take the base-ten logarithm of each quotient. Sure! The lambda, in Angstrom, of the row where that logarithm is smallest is 6771.0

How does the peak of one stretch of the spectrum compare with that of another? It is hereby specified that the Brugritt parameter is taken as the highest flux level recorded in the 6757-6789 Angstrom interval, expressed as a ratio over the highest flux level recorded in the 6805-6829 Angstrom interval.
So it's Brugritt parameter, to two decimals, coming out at 1.00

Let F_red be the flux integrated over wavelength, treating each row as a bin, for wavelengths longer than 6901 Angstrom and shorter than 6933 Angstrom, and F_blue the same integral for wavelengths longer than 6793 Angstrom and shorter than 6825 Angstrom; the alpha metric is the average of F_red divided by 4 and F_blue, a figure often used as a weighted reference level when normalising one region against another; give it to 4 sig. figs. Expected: 403.2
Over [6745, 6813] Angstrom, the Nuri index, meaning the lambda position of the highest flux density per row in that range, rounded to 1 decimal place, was 6775.0 Angstrom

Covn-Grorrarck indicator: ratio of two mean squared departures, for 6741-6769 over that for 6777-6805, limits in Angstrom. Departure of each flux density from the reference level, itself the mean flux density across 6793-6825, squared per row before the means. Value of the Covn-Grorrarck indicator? 4.9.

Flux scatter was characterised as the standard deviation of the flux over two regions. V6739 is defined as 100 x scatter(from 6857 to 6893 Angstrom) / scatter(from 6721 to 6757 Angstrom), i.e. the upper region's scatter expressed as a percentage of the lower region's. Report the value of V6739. 93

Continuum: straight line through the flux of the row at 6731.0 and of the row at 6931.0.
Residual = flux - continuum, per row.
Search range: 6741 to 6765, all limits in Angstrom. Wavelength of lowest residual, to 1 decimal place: 6751.0 Angstrom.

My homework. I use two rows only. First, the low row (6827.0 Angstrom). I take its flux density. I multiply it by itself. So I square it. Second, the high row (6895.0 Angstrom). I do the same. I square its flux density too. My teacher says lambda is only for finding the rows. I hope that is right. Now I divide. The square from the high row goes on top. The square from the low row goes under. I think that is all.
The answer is 0.94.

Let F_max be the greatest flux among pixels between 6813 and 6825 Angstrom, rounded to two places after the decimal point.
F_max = 20.37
